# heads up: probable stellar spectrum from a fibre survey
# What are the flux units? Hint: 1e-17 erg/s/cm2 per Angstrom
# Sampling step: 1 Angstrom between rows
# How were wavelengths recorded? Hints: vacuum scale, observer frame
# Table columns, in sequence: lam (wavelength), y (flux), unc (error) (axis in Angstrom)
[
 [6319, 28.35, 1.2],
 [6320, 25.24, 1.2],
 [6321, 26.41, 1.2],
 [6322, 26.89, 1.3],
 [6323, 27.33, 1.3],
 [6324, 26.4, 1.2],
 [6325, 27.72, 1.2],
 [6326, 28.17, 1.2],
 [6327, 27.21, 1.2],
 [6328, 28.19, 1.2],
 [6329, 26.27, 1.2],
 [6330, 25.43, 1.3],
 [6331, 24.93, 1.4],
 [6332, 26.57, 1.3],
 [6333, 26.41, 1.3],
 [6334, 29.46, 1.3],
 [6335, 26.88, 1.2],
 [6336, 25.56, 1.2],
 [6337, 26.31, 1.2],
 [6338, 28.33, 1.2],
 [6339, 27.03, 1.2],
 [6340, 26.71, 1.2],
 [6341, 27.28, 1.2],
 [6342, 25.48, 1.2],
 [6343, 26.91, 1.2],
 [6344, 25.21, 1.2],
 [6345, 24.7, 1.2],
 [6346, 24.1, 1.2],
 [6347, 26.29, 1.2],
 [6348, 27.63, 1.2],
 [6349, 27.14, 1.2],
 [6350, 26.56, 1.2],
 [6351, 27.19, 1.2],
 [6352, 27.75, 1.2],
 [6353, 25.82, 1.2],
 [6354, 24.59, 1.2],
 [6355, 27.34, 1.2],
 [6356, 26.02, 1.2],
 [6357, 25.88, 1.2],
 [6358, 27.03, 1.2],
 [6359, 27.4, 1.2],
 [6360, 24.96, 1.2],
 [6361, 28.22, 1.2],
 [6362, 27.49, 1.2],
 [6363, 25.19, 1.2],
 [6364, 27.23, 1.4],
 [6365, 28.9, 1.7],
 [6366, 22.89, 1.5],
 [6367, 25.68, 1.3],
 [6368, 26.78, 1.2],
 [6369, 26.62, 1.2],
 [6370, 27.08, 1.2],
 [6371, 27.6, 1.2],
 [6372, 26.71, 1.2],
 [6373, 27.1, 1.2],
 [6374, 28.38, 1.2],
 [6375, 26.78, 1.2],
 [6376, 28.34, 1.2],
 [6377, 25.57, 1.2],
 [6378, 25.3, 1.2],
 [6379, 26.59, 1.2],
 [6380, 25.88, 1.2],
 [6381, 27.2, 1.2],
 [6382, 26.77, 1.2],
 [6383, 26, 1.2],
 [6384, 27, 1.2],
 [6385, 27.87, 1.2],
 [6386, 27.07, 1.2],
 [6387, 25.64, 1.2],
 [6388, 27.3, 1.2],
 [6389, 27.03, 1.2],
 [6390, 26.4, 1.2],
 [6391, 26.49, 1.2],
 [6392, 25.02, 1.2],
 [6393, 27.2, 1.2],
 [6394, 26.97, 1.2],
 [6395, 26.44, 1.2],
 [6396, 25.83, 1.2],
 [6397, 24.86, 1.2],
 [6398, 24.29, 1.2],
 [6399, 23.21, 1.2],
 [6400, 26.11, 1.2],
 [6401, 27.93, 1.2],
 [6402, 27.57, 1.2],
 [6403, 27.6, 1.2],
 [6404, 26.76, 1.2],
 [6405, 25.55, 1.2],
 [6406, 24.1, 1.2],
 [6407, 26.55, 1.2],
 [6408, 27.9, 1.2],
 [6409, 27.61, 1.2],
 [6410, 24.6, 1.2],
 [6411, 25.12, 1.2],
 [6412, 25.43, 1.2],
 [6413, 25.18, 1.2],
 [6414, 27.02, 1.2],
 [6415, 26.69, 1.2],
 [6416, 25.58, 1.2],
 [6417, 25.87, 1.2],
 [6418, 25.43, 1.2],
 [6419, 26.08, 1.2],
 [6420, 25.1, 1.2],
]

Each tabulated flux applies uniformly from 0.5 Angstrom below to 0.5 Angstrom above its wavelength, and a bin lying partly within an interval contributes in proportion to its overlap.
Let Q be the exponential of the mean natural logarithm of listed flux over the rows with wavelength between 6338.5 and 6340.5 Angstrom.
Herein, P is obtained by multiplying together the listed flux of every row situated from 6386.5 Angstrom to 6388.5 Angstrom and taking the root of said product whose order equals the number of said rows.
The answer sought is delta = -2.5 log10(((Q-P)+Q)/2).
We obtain -2.84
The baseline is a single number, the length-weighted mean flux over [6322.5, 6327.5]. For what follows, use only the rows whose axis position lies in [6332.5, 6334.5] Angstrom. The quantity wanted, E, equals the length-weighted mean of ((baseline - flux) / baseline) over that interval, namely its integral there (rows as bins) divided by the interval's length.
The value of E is -0.02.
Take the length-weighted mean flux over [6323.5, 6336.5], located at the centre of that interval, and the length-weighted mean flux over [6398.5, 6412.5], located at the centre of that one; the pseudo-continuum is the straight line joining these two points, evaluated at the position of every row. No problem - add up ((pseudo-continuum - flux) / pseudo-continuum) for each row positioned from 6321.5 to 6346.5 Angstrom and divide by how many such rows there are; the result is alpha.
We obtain 0.0077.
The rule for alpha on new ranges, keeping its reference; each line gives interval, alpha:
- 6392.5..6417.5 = 0.0027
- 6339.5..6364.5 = 0.0093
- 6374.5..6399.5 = 0.0015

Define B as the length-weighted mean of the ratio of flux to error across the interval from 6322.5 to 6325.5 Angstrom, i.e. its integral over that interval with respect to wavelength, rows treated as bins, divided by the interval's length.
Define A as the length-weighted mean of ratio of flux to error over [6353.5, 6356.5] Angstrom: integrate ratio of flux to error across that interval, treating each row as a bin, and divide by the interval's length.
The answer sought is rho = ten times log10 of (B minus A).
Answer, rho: -4.1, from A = 21.7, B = 22.0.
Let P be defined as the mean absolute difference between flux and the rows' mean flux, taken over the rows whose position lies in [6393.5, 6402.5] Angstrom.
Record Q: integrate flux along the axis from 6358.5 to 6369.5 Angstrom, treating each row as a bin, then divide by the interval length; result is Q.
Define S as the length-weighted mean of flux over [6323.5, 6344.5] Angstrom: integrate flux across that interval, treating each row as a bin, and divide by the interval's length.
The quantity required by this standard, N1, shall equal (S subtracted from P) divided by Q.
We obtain -0.97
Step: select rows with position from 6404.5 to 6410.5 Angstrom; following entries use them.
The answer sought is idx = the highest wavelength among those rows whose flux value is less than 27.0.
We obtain 6410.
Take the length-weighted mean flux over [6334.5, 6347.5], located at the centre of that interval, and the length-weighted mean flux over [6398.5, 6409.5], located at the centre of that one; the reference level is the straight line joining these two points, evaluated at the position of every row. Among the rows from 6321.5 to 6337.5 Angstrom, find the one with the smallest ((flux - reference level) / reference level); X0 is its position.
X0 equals 6331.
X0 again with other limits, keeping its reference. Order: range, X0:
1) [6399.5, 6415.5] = 6406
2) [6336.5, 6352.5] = 6346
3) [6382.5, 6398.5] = 6398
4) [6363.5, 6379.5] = 6366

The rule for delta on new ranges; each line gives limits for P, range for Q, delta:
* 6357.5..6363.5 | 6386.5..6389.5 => -2.81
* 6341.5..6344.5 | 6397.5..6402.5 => -2.77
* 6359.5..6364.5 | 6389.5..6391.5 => -2.80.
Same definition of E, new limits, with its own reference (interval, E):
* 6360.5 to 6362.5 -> -0.02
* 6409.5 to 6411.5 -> 0.09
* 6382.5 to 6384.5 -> 0.03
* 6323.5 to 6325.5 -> 0.01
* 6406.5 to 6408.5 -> 0.01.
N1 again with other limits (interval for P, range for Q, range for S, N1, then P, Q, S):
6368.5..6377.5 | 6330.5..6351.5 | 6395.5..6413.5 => -0.95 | 0.65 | 26.51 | 25.9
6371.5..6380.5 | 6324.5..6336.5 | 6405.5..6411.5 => -0.94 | 0.81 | 26.90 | 26.0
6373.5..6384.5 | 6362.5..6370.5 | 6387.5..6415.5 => -0.97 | 0.77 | 26.30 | 26.2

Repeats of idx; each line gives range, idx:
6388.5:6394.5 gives 6394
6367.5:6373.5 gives 6372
